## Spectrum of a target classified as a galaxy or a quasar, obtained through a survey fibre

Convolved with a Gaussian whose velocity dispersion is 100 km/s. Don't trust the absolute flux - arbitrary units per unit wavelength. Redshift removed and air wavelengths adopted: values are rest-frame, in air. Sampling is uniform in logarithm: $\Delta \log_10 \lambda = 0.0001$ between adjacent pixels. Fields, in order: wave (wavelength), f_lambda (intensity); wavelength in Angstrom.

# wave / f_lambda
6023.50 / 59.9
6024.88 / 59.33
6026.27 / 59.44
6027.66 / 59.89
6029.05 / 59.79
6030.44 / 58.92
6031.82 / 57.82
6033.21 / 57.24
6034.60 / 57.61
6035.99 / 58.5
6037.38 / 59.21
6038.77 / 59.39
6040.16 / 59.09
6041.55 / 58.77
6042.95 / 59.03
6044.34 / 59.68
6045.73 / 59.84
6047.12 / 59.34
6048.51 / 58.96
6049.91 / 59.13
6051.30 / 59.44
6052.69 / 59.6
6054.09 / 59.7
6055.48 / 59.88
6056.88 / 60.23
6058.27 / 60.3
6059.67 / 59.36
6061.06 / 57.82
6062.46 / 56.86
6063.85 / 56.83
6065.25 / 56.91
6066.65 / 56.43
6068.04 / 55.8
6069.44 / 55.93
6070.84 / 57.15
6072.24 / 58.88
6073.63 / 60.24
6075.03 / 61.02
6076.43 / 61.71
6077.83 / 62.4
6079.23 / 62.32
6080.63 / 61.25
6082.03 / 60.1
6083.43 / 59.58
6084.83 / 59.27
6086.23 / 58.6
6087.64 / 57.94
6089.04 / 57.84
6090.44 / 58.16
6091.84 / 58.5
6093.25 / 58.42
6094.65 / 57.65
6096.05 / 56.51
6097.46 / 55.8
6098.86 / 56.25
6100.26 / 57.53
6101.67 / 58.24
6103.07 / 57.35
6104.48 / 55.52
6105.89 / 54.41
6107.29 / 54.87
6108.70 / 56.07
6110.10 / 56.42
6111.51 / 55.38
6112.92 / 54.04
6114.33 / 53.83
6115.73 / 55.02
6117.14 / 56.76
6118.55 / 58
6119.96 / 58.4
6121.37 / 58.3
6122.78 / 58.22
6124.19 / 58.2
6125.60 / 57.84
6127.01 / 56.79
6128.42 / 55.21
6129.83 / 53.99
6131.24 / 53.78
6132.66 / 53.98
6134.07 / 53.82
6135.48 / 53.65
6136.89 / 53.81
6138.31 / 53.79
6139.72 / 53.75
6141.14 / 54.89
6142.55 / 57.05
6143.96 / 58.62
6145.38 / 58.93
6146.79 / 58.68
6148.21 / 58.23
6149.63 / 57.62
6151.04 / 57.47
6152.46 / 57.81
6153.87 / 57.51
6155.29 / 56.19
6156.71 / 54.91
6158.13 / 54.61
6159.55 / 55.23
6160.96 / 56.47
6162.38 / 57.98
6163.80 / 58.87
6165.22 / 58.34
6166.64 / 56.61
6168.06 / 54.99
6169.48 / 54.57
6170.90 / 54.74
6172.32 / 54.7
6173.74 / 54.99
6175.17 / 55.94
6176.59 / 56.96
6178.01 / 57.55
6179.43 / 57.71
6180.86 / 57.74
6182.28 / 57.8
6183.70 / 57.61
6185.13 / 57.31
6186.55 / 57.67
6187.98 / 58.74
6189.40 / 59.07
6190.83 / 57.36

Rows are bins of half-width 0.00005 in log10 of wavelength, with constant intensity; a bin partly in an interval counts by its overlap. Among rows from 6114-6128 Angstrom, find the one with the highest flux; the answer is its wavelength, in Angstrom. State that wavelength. 6119.96 Angstrom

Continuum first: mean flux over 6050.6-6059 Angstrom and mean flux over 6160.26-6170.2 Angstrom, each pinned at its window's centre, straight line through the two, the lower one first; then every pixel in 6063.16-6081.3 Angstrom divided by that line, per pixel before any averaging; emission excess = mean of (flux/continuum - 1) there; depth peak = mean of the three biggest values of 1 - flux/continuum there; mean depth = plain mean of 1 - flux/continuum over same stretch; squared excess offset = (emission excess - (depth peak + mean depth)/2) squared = 0.0015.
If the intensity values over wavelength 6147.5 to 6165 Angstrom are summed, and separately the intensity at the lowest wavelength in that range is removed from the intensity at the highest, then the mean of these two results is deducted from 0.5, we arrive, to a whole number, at -341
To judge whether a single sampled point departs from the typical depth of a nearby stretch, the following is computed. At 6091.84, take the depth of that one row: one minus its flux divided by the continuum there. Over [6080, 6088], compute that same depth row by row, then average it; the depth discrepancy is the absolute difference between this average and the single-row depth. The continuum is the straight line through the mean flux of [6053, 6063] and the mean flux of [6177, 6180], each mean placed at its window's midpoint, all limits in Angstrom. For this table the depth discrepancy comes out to 0.015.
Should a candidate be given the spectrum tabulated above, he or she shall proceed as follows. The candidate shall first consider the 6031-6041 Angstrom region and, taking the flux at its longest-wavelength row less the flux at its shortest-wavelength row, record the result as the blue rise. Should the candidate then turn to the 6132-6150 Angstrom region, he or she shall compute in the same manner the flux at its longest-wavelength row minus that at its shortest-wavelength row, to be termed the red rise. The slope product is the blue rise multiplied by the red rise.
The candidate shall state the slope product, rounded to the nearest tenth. 4.6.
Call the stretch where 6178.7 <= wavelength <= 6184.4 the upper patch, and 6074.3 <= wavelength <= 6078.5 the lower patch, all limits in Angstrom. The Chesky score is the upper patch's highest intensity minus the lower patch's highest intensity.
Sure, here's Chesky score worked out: -4.6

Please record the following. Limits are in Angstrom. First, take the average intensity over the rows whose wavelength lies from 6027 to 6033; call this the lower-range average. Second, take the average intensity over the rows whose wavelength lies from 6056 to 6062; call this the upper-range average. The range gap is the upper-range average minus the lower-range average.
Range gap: 0.3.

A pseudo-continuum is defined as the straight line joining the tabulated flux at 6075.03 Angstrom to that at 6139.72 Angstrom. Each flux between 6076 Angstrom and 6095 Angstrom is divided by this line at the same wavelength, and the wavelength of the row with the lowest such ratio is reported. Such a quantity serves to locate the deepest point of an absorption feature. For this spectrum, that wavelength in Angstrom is 6087.64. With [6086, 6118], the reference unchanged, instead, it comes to 6105.89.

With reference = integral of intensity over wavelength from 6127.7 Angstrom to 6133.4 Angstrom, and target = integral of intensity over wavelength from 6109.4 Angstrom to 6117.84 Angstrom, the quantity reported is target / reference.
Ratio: 1.5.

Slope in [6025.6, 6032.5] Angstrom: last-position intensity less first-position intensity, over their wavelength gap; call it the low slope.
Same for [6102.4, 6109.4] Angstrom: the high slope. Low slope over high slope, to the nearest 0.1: 1.3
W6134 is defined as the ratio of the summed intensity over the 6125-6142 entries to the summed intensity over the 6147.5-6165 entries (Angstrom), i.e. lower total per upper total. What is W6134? 0.96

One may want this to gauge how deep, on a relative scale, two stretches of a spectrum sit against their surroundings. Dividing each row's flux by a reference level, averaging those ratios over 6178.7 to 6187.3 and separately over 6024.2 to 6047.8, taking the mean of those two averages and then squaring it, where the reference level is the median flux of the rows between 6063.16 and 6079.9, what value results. 1.01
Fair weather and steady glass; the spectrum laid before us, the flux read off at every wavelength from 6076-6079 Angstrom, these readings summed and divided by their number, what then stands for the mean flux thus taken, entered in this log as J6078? 62.1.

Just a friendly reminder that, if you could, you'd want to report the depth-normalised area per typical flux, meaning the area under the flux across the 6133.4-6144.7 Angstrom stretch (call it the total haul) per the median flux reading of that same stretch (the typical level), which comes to 11.5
